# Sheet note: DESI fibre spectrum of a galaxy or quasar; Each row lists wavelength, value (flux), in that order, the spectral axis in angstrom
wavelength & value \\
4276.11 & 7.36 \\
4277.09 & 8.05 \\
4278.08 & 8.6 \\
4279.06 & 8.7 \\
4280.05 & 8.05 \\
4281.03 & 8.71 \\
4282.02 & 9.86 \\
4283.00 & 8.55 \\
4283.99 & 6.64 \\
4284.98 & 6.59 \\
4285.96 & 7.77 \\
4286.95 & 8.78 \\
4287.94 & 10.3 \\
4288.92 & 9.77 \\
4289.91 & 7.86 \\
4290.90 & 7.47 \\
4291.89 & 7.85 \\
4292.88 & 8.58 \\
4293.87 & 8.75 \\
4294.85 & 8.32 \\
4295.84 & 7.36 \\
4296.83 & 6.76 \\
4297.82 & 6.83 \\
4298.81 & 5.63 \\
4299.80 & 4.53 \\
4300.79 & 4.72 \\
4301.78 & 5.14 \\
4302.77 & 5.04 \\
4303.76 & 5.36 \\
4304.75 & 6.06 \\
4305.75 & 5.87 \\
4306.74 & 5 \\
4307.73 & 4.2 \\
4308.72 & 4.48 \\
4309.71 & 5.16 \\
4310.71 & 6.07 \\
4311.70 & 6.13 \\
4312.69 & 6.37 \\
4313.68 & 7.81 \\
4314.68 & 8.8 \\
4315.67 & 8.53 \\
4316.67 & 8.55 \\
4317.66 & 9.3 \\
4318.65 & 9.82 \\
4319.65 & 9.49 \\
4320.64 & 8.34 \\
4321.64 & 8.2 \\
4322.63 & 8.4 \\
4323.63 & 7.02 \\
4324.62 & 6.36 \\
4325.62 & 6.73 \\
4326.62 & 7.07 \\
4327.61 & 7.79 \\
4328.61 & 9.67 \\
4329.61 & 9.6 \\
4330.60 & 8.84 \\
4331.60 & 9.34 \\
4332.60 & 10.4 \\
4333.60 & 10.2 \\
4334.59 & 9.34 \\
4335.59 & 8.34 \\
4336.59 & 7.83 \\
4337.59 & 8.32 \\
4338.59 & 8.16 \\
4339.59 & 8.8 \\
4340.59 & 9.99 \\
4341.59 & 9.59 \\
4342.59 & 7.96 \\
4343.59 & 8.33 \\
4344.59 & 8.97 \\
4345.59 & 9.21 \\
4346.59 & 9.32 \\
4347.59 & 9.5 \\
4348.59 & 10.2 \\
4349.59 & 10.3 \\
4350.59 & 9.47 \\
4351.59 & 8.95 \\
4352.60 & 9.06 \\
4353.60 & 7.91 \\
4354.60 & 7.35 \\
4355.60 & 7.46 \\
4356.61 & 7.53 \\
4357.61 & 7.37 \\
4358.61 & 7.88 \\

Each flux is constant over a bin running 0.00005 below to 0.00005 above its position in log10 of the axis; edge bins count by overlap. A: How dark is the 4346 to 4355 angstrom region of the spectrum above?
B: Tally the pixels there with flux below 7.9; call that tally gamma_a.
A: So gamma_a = 1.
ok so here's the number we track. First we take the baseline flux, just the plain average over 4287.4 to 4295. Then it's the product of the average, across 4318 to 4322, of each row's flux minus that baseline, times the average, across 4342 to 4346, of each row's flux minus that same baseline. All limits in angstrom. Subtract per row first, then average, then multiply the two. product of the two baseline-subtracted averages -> 0.0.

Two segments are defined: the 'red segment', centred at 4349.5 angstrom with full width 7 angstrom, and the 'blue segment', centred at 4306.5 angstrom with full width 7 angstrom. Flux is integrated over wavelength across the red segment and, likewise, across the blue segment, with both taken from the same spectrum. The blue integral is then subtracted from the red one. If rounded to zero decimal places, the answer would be 31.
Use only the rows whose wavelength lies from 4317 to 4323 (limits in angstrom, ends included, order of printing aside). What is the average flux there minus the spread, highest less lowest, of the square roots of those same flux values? 8.7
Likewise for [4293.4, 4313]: 5.0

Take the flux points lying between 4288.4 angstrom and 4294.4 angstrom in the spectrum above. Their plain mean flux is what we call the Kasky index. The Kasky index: 8.4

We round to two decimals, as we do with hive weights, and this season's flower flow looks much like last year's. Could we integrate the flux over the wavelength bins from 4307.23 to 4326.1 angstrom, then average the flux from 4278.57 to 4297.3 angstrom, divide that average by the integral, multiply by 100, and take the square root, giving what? 2.44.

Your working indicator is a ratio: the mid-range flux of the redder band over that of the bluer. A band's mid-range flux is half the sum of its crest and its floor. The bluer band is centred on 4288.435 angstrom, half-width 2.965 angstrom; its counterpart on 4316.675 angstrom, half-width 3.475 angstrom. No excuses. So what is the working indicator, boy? 0.99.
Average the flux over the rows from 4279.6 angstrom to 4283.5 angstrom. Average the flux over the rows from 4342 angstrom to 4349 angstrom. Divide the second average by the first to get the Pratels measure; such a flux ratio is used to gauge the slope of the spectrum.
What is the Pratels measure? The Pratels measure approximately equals 1.03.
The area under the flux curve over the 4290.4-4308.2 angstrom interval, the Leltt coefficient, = 112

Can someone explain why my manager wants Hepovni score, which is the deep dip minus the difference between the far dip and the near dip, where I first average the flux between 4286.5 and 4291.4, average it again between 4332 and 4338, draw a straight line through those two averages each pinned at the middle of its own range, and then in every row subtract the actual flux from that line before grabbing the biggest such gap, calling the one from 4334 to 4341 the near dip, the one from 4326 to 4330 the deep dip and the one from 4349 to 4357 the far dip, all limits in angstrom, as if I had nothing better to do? 1.4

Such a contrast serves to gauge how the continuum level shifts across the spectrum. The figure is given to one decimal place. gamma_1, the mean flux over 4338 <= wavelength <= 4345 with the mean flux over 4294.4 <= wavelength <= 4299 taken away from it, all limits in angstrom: 1.8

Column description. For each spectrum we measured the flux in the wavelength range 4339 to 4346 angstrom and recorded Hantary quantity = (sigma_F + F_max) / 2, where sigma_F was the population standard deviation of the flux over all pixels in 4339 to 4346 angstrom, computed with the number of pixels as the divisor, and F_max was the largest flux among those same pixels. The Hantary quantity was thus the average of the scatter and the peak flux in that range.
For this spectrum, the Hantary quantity 5.3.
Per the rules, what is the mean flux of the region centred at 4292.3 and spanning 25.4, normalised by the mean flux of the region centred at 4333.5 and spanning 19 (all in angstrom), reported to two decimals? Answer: 0.85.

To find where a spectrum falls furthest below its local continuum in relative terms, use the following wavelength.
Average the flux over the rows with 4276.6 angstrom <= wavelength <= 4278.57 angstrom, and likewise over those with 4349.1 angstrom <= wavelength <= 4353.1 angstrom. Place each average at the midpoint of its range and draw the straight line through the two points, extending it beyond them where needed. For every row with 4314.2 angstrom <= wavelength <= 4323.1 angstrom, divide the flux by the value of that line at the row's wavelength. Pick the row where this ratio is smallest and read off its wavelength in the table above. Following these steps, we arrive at 4321.64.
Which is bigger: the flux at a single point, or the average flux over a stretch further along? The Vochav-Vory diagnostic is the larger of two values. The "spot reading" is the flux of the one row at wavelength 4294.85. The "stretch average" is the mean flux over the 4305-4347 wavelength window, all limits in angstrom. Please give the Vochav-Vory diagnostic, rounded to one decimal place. 8.3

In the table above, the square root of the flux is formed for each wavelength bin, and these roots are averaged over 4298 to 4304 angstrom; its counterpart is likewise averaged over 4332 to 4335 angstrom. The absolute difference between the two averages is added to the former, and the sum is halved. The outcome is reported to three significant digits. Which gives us 1.58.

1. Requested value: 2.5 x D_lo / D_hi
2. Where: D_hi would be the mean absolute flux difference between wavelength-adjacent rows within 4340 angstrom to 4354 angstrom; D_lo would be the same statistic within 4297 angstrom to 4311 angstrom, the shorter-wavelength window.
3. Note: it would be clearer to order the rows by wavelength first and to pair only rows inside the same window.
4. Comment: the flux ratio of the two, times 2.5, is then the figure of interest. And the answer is 2.8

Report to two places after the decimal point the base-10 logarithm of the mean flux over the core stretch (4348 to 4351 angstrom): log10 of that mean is 1.00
